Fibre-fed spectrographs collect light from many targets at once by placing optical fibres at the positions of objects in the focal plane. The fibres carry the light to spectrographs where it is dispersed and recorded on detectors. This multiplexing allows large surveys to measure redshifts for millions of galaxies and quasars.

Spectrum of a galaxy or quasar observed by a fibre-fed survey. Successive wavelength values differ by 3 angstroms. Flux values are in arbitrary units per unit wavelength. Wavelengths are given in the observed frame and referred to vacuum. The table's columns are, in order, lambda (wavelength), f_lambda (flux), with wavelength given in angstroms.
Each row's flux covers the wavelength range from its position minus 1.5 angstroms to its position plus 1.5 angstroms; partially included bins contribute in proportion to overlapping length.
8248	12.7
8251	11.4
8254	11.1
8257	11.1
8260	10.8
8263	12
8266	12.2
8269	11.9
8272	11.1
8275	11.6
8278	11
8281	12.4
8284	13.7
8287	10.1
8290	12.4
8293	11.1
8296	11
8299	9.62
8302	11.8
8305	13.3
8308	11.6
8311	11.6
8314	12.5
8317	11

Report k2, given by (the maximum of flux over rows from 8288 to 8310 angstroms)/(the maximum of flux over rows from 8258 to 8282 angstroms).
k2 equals 1.07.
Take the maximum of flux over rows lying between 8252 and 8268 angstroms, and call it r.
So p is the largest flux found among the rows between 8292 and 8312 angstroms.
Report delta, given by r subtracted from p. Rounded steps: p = 13.3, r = 12.2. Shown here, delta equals 1.1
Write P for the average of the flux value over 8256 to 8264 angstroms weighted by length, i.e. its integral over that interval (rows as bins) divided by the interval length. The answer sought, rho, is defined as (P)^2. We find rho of 127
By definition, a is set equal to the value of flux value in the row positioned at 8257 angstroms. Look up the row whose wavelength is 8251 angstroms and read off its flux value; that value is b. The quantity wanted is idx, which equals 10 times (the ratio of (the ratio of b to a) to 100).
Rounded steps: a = 11.1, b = 11.4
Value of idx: 0.1027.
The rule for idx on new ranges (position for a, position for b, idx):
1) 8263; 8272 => 0.0925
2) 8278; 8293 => 0.1009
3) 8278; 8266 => 0.1109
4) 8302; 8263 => 0.1017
